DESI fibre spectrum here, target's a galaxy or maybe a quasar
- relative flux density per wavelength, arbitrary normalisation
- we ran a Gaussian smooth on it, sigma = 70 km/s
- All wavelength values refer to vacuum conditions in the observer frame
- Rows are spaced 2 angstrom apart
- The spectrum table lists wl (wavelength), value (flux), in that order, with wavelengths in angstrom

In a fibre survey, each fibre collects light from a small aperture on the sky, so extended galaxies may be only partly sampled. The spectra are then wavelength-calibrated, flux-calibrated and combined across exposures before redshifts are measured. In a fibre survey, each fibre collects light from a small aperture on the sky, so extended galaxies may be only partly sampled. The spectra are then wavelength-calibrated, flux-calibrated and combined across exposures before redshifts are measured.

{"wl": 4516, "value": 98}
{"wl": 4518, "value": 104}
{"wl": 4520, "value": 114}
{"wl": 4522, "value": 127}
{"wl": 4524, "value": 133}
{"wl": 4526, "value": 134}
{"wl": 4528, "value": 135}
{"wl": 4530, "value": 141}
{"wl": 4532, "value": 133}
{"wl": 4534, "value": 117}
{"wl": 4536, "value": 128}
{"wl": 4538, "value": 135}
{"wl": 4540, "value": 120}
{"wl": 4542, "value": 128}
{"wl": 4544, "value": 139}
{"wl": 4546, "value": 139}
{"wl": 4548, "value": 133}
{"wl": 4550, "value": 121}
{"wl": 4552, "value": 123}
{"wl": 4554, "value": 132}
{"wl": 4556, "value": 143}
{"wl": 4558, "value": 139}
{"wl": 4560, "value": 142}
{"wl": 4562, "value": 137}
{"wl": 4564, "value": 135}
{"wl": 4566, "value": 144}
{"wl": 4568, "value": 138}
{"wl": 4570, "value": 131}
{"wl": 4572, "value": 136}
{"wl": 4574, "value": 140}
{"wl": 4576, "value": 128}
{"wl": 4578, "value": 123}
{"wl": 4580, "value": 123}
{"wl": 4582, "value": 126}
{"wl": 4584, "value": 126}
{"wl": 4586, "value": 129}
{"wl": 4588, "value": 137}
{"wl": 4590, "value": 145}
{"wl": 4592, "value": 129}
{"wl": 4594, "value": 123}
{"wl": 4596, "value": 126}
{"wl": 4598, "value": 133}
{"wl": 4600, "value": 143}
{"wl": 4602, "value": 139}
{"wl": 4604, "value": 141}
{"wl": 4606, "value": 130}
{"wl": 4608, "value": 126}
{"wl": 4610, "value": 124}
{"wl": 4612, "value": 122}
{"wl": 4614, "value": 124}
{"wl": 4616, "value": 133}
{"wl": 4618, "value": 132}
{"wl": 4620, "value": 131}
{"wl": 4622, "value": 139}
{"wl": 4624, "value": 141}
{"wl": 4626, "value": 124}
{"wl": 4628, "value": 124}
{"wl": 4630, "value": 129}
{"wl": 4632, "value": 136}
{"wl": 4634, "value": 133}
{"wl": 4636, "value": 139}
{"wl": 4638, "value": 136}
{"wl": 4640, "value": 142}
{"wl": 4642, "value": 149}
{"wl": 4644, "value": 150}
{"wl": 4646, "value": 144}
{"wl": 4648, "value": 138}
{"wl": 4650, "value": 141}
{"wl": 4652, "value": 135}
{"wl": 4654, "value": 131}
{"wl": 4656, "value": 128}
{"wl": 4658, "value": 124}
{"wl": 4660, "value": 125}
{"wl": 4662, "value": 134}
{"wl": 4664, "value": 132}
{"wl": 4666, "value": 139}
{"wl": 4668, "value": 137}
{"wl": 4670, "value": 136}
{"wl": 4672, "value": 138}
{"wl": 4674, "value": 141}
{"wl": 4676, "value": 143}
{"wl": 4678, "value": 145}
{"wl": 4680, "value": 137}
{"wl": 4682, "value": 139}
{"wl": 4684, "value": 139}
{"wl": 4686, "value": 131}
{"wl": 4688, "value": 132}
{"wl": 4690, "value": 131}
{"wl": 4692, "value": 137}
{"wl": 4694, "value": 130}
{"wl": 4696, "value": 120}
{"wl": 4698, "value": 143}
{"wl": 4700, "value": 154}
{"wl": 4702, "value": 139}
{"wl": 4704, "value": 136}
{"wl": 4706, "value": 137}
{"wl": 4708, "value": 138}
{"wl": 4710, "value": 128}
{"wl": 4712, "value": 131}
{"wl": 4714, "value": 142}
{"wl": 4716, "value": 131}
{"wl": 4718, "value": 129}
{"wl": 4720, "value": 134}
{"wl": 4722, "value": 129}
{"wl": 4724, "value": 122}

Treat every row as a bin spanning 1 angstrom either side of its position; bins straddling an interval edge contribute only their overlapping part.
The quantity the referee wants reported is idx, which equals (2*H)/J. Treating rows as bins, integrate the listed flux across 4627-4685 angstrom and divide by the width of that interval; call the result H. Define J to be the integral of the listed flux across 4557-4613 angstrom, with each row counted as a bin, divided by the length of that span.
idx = 2.06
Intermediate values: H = 137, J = 133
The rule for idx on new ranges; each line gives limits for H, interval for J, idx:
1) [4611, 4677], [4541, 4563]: 2.01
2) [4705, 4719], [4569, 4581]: 2.05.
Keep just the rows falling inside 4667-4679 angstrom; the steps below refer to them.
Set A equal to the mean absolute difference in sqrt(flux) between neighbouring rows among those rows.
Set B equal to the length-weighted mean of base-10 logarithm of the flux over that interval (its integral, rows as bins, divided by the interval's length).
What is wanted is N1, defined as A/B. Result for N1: 0.039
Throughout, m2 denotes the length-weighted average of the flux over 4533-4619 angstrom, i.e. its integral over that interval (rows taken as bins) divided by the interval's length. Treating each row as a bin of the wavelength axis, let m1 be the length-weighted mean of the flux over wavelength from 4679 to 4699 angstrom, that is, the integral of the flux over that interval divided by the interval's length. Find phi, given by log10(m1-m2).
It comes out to 0.35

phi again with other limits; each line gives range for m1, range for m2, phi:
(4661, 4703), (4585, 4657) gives 0.47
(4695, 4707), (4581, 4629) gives 0.85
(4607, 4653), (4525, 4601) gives 0.29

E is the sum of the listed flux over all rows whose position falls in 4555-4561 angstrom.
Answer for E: 424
